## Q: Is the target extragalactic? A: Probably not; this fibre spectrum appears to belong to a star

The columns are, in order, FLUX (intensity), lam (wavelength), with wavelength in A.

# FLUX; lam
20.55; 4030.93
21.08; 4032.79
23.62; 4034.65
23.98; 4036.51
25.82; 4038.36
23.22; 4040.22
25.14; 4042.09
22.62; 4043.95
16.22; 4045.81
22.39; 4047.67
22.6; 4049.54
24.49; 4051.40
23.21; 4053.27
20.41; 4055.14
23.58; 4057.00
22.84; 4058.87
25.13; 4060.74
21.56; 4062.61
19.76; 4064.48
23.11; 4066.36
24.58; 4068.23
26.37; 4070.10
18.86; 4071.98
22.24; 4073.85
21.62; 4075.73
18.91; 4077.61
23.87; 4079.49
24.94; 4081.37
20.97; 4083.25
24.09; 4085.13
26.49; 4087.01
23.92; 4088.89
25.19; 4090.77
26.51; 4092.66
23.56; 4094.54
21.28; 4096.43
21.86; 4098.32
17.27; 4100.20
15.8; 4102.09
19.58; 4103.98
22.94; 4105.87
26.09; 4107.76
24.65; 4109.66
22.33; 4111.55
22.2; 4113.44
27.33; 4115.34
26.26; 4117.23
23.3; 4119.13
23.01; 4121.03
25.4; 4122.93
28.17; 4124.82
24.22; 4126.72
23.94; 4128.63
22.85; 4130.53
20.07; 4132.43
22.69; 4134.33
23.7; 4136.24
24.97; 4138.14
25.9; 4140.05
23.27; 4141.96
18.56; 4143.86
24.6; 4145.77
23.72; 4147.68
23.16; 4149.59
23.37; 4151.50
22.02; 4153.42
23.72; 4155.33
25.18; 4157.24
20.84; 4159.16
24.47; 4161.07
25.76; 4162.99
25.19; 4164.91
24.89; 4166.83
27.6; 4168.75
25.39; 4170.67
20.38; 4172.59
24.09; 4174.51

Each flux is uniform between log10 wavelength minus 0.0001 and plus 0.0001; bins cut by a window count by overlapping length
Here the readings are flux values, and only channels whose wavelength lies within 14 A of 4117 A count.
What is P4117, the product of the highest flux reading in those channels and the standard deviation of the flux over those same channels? 61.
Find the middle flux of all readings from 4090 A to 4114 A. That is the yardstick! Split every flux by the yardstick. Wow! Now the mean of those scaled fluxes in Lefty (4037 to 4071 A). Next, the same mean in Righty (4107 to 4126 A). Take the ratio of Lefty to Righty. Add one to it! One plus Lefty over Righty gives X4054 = 1.92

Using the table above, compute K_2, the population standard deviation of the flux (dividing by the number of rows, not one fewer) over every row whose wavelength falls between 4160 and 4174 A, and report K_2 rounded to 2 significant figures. 2.0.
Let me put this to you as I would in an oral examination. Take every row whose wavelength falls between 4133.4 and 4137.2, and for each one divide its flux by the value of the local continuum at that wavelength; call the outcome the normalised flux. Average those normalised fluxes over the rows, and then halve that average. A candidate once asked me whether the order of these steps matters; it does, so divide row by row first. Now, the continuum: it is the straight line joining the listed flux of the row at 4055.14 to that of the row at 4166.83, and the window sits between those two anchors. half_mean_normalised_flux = 0.49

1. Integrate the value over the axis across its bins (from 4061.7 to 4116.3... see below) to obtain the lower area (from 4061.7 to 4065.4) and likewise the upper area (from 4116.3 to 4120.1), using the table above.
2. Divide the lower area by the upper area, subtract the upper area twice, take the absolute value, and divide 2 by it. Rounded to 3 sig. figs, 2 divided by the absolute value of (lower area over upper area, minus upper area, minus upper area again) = 0.0107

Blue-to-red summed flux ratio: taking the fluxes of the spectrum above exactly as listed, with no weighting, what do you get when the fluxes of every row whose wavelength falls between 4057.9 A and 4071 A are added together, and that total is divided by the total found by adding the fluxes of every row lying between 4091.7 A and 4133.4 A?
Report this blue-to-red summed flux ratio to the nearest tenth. 0.3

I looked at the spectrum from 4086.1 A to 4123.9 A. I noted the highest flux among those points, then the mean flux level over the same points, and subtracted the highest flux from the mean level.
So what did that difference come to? -4.1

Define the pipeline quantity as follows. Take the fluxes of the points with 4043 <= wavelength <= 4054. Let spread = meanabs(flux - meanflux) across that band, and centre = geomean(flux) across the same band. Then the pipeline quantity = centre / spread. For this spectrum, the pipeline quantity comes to 11.4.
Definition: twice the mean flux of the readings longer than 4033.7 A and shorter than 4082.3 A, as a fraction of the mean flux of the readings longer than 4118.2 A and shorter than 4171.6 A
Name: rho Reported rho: 1.90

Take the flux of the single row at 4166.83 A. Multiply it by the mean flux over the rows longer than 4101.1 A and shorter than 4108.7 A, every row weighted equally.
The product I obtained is 525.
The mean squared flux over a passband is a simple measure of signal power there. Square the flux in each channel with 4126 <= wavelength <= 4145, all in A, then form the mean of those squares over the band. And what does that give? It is 534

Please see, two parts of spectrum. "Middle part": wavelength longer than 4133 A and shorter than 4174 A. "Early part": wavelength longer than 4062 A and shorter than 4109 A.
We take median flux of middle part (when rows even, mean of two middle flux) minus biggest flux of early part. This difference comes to -2.8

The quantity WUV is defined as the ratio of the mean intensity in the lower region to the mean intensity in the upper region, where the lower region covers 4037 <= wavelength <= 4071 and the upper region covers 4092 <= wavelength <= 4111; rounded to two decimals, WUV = 1.05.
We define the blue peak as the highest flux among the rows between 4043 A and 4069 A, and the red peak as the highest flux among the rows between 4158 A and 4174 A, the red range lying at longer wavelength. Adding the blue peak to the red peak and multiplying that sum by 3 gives 158.2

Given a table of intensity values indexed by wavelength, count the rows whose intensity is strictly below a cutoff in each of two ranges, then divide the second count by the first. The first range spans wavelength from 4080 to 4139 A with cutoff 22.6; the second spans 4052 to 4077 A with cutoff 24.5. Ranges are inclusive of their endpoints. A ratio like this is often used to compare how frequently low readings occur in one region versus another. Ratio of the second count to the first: 1.1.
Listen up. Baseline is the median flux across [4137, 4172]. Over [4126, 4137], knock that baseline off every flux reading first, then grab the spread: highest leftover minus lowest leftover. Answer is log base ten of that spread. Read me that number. 0.62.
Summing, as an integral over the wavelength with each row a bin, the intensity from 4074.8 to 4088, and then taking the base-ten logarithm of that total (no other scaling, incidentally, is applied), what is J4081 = 2.5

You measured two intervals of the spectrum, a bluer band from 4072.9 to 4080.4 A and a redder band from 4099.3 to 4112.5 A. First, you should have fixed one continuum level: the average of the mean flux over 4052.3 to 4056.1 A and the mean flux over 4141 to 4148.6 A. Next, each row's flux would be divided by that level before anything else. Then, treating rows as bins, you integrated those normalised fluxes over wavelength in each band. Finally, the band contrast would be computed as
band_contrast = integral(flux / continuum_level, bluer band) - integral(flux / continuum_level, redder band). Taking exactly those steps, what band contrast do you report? -5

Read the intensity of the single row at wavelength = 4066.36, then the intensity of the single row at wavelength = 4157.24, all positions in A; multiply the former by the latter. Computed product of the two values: 582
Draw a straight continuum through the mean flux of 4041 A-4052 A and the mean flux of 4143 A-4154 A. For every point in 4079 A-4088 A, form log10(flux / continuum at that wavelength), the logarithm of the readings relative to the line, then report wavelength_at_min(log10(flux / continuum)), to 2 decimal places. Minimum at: 4083.25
